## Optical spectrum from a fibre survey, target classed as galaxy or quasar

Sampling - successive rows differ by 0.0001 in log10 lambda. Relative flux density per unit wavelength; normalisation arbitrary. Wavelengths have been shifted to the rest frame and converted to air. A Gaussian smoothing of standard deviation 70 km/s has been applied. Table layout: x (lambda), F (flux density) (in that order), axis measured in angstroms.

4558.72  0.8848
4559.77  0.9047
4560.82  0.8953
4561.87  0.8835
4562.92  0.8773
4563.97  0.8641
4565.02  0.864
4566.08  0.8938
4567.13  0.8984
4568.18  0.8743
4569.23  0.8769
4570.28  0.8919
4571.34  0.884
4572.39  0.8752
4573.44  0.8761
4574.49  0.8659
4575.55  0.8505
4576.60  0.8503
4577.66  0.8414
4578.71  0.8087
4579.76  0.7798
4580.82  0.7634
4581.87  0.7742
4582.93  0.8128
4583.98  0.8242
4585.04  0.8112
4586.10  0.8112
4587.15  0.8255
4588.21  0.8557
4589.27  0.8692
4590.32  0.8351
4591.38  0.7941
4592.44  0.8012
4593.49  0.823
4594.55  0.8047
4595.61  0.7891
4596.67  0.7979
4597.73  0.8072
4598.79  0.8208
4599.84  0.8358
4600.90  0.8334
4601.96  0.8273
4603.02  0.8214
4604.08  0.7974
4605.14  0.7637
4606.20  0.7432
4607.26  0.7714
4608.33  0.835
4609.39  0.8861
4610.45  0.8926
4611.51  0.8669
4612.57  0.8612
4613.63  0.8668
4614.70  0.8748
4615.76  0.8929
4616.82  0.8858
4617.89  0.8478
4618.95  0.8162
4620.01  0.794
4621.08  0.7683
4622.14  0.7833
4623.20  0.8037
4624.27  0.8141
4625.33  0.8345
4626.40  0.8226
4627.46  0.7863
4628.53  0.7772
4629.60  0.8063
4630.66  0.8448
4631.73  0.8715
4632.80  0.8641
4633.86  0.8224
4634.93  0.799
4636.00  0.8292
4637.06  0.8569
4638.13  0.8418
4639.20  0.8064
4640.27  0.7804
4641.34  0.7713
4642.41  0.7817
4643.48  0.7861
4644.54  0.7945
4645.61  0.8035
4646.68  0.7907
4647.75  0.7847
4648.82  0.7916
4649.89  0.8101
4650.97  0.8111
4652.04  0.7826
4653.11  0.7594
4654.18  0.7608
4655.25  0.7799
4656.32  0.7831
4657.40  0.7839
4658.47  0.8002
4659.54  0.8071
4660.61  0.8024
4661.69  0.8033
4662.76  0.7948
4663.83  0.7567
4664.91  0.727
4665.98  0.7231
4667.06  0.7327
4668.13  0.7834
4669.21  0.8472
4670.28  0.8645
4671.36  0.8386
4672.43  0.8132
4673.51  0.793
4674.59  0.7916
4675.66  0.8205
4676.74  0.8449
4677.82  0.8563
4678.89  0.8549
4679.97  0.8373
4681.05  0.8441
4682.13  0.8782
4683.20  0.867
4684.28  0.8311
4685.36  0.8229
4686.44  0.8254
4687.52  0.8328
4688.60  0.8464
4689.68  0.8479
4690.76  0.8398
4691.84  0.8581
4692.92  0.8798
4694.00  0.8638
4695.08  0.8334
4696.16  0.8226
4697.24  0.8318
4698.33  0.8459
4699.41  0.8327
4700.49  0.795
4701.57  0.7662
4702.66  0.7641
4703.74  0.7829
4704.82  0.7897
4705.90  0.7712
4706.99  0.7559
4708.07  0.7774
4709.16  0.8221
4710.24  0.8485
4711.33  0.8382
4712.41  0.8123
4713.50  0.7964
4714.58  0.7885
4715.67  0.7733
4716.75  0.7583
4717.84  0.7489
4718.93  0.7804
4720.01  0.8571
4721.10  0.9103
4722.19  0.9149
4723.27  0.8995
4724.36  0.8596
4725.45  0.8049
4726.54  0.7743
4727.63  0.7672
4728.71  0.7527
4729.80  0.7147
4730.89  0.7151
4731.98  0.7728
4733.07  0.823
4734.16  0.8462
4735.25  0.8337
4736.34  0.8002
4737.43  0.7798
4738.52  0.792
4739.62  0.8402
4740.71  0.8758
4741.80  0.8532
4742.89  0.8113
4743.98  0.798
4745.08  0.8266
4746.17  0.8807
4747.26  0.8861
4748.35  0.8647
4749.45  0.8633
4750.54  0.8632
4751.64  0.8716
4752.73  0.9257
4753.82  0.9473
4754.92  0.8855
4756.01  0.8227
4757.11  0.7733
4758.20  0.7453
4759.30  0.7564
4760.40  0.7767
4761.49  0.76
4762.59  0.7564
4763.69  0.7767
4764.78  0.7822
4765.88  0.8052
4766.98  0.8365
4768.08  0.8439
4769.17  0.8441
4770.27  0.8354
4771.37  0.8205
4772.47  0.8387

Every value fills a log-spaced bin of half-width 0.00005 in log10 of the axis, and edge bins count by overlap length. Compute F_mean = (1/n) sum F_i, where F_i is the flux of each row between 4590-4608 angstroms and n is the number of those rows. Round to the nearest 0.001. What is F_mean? 0.804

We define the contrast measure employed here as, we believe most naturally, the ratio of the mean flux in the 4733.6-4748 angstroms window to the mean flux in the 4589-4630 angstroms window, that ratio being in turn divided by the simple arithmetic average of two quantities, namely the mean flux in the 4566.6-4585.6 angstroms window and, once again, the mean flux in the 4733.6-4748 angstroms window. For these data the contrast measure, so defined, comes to 1.21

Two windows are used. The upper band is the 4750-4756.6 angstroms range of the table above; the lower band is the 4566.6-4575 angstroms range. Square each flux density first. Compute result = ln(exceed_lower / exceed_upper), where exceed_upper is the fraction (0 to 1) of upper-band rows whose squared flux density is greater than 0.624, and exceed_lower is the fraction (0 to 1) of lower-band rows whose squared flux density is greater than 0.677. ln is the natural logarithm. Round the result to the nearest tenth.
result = 0.0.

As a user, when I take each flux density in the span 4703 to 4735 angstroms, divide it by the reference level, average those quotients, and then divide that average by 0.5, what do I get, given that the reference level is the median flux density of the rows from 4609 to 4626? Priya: 1.88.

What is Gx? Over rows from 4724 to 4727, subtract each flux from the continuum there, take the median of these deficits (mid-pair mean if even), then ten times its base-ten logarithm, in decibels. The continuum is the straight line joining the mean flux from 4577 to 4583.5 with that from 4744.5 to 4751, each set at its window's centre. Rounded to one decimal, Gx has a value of -13.0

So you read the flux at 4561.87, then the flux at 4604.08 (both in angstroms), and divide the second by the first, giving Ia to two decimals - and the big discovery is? 0.90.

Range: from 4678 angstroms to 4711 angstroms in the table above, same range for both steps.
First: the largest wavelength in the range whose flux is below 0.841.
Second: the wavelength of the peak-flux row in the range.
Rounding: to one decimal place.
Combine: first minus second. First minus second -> 16.2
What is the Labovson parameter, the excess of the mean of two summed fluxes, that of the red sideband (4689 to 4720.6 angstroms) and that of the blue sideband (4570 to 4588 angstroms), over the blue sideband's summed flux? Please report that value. 5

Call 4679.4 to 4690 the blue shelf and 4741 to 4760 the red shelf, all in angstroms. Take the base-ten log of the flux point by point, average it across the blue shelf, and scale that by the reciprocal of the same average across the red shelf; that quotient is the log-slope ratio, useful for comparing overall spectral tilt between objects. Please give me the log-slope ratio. 1.00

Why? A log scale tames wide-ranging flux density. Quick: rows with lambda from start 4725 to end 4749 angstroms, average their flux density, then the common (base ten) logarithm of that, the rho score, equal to -0.092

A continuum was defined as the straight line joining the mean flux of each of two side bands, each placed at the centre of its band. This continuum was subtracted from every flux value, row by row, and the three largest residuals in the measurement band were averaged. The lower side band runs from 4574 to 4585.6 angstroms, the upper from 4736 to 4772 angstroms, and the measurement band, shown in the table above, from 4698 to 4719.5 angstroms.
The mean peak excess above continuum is 0.020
